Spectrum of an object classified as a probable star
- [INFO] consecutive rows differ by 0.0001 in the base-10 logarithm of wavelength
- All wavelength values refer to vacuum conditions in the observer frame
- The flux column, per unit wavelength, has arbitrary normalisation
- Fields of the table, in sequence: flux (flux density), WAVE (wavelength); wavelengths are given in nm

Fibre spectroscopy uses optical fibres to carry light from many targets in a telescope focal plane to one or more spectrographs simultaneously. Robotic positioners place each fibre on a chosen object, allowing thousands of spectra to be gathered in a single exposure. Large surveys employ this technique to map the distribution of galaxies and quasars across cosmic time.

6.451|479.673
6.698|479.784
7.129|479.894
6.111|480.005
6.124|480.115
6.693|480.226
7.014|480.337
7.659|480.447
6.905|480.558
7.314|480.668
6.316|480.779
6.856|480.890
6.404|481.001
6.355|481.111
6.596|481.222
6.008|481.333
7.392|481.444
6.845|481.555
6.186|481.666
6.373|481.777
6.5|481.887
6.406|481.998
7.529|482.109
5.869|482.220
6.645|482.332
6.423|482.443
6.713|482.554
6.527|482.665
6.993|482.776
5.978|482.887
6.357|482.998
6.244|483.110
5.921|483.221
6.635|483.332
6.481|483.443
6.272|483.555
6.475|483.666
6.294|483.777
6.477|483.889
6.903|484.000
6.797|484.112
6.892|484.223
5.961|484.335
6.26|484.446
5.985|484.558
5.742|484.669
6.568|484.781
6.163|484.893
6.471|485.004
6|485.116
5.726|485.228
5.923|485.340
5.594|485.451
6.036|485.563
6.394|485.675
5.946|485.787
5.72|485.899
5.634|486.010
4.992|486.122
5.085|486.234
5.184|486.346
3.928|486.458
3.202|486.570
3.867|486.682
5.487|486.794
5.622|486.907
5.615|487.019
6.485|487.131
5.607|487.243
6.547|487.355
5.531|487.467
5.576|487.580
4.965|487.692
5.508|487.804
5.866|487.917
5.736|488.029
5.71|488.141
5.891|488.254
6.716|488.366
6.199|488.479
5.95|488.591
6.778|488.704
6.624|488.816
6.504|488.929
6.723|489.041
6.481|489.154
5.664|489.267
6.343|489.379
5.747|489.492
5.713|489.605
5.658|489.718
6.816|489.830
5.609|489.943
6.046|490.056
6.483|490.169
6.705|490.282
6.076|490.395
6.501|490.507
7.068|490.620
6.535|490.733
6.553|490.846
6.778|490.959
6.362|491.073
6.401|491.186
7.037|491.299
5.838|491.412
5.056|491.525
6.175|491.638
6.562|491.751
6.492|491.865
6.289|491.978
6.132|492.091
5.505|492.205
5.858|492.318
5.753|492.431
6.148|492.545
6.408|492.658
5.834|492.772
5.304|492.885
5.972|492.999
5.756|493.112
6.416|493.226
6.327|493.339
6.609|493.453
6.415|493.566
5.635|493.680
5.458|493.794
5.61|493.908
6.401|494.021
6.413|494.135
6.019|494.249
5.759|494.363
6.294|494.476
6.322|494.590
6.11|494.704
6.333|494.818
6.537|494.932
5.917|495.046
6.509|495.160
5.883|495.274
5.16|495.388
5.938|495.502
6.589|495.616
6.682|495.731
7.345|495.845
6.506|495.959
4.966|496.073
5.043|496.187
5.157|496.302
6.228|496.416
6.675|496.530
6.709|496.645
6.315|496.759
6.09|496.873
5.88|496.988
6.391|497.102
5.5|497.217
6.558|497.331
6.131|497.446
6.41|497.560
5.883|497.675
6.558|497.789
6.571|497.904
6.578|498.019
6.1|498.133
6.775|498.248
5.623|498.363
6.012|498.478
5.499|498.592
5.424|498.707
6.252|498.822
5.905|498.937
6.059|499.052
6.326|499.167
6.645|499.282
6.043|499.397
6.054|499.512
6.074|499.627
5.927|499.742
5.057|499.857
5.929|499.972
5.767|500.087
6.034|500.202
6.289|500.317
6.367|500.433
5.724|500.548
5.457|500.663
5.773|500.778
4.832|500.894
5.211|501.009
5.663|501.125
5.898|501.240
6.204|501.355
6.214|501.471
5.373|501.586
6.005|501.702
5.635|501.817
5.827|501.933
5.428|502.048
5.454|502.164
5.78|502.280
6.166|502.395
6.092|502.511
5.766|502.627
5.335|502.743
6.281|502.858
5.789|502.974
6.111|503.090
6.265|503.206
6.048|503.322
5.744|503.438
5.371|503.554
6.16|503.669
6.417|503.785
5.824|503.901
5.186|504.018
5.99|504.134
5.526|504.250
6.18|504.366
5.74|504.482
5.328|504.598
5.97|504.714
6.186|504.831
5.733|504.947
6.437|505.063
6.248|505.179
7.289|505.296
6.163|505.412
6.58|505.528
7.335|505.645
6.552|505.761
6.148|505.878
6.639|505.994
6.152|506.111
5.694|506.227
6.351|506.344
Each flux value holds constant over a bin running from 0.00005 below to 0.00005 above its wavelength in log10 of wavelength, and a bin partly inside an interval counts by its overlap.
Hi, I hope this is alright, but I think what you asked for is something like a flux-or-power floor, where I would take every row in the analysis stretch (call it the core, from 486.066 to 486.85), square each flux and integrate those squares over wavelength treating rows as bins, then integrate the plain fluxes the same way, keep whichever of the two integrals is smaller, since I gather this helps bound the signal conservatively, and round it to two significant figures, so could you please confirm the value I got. 3.6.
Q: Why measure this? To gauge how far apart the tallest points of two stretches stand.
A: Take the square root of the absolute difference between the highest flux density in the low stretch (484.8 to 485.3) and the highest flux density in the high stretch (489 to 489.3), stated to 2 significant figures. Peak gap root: 0.50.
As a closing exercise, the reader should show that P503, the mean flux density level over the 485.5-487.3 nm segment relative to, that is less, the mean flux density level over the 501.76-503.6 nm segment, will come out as -0.52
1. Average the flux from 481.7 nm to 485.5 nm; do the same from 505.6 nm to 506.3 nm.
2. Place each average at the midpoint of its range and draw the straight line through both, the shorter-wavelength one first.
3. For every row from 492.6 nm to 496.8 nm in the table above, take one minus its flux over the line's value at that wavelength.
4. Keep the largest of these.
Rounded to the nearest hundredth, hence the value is 0.22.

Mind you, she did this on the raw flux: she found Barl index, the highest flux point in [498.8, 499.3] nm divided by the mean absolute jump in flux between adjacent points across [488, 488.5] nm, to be 17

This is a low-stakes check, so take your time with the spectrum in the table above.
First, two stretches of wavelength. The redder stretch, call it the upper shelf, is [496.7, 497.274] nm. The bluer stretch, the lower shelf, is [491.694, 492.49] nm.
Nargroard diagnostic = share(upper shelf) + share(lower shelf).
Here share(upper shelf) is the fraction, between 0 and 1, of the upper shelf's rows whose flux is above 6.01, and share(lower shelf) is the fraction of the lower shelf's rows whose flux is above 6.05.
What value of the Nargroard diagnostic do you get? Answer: 1.17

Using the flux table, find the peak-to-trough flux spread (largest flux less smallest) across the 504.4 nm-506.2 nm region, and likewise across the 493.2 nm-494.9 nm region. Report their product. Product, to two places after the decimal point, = 2.31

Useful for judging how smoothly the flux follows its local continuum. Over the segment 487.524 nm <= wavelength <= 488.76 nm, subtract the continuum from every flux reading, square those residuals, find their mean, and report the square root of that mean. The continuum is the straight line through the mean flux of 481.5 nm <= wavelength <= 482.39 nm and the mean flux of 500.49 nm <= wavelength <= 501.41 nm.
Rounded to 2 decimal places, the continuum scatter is 0.61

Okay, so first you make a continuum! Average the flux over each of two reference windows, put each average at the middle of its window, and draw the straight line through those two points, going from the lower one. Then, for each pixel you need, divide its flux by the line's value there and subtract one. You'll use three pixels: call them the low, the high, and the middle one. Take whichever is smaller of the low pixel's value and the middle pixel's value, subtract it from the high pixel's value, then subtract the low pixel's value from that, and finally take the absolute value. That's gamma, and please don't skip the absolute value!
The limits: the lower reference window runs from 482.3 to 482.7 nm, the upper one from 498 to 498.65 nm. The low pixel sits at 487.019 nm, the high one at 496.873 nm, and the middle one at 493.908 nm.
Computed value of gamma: 0.25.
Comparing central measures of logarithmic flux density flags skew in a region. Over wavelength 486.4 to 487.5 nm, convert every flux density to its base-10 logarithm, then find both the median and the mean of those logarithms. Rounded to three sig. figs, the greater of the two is 0.746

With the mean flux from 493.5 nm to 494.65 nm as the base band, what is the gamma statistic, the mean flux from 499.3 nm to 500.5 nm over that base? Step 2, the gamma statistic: 0.99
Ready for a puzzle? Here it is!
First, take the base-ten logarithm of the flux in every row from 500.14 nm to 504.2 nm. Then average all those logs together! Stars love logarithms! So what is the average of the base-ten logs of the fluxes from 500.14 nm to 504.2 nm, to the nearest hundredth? 0.76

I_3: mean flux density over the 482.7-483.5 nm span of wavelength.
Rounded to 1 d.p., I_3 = 6.4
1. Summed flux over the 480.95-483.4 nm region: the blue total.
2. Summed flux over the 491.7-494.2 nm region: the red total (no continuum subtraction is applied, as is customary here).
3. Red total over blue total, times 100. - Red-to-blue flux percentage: 93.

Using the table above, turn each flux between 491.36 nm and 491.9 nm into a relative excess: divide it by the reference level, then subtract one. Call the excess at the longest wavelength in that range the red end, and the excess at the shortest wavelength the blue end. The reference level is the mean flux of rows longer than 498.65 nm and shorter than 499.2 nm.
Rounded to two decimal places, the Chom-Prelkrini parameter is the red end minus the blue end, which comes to 0.11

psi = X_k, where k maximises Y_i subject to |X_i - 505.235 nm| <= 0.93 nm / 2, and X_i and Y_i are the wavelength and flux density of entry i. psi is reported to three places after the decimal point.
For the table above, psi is 505.645 nm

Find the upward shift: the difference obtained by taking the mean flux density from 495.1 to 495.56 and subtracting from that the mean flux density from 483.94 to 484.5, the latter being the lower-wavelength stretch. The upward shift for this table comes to -0.7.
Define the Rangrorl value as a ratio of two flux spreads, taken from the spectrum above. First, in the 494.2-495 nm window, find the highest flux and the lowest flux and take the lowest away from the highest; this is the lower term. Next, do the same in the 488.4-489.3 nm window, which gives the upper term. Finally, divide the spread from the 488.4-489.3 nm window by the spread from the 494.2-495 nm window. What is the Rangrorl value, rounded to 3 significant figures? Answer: 1.43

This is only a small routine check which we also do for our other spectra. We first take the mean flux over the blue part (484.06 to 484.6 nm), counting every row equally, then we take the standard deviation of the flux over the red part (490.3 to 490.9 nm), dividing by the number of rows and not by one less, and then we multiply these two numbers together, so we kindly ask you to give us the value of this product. 2.01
